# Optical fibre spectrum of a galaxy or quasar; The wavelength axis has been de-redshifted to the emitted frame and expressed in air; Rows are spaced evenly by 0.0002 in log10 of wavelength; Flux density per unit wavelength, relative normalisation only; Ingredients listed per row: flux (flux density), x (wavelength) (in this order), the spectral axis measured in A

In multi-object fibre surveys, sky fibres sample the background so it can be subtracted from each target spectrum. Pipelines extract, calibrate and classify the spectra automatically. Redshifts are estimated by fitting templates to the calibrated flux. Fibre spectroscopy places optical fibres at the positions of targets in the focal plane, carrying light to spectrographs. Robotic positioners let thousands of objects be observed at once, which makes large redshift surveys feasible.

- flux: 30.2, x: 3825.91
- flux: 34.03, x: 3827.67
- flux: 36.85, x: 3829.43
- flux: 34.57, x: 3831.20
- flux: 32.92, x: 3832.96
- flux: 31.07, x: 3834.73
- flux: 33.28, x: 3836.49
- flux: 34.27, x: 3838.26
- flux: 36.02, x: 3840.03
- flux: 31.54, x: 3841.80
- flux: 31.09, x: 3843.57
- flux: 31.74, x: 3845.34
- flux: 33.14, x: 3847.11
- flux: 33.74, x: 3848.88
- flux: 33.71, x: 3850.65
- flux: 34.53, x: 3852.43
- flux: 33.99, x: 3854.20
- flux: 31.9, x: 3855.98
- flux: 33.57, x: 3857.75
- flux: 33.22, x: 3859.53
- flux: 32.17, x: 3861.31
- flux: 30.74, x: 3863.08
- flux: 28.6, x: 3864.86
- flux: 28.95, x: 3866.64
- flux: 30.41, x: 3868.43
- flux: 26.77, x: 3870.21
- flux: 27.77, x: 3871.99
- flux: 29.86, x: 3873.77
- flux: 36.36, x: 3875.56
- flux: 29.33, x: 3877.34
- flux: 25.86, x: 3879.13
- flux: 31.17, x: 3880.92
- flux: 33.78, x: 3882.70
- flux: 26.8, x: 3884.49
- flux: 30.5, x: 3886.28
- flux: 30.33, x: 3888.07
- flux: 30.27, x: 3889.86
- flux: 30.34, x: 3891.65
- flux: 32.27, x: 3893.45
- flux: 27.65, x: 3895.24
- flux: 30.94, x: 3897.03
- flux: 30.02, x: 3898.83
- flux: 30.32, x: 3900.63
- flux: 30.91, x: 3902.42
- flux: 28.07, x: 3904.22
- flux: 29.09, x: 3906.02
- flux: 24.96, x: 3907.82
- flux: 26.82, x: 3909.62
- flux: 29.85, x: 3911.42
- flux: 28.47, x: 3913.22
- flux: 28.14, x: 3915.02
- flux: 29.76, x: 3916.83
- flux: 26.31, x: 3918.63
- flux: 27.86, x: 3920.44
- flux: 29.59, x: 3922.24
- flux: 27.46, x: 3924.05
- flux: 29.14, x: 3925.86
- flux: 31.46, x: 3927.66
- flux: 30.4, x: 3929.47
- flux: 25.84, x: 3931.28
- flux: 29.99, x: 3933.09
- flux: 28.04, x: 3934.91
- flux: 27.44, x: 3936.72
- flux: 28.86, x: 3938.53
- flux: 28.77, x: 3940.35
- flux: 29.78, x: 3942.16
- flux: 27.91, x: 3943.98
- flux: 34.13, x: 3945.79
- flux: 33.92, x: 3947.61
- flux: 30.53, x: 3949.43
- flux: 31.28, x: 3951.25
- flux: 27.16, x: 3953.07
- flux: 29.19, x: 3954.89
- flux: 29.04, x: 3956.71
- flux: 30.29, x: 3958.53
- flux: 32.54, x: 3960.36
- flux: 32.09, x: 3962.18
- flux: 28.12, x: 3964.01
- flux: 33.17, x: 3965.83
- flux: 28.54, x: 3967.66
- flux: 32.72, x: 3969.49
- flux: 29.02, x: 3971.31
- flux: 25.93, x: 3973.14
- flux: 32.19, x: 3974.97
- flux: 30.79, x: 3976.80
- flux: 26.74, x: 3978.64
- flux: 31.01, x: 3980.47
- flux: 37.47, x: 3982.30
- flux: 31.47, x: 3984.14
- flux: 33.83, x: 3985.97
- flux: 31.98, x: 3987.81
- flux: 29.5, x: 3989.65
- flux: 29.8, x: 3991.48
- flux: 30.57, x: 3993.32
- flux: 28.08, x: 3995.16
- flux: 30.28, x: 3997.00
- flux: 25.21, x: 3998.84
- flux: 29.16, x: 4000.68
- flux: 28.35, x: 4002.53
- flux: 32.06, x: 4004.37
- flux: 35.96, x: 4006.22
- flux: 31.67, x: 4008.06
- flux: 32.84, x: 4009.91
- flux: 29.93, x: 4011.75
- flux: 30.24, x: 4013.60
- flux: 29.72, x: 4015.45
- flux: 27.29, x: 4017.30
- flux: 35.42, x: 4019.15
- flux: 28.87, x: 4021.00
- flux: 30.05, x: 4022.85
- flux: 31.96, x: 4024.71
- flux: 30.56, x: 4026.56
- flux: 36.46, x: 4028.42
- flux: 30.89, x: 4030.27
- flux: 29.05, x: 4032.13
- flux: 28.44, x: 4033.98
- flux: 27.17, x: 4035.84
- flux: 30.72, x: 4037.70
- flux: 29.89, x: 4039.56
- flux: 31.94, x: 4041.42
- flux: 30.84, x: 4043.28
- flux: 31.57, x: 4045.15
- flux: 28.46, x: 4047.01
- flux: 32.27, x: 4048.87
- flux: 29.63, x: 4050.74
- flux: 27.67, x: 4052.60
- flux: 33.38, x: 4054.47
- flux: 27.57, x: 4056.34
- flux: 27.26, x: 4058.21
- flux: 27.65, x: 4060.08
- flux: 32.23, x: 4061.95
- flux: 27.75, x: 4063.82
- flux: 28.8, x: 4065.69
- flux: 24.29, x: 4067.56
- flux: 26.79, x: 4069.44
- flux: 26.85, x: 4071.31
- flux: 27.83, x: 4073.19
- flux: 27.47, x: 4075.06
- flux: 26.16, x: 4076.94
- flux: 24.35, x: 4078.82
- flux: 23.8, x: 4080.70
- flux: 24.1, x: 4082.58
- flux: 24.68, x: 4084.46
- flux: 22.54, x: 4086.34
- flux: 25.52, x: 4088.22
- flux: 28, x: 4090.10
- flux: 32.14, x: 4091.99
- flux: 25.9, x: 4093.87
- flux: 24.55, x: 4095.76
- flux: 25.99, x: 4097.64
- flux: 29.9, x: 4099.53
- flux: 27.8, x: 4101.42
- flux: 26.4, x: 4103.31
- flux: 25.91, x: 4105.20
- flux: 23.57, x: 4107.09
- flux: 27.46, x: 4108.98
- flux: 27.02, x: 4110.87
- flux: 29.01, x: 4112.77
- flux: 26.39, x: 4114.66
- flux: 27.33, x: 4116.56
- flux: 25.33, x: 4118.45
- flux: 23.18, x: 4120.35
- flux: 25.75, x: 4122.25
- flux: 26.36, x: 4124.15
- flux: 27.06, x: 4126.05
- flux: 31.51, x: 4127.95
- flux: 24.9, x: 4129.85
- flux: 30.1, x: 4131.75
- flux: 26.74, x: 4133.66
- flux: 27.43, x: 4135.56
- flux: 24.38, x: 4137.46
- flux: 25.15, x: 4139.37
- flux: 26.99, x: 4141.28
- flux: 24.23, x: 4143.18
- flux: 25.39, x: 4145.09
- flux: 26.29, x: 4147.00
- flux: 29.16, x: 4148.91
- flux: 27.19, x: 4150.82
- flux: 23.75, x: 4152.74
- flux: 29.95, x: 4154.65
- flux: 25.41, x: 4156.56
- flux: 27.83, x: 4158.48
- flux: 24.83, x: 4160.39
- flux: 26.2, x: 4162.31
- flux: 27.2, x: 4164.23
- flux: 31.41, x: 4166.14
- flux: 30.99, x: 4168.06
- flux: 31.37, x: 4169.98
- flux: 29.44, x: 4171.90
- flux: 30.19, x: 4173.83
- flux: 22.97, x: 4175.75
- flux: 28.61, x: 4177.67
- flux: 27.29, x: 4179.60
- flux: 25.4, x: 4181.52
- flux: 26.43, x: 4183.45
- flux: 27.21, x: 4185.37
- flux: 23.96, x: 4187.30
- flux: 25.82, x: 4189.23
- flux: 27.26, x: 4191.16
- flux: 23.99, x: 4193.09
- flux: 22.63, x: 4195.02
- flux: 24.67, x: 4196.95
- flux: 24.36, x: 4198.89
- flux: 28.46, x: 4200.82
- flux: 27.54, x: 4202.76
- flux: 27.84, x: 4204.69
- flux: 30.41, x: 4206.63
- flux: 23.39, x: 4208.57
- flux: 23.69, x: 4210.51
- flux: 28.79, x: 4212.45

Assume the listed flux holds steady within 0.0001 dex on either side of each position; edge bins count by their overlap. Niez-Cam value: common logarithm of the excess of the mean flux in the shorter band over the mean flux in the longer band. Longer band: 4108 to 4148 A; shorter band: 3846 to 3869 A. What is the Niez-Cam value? 0.75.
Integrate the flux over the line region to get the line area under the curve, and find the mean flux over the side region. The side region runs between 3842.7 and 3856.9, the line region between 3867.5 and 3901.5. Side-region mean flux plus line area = 1054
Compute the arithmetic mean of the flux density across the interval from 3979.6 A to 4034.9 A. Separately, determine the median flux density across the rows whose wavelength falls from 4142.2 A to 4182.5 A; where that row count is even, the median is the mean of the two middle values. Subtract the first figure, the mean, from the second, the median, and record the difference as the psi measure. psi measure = -3.7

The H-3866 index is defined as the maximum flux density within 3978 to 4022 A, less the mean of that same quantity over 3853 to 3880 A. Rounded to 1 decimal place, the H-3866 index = 6.8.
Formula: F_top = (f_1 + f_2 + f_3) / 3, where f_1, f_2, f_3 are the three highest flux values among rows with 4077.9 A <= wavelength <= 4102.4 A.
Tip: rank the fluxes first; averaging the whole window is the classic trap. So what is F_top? 30.0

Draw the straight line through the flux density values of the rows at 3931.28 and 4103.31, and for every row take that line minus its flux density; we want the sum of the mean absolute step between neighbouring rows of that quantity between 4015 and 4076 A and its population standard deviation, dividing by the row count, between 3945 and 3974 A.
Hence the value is 5.1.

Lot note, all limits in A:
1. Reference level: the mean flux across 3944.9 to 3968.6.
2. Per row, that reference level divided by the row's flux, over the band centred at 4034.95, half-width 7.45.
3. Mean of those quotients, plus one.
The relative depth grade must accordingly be 2.01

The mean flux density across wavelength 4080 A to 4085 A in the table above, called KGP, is 24.2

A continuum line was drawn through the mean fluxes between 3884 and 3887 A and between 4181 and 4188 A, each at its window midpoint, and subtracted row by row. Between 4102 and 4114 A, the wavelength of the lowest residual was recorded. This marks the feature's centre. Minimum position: 4107.09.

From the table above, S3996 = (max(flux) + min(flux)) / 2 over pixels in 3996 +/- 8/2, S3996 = 27.9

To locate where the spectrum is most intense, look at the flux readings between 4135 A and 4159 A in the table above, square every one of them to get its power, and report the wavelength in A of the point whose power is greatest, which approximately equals 4154.65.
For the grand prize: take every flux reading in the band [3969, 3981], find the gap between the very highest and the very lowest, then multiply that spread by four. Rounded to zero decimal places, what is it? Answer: 27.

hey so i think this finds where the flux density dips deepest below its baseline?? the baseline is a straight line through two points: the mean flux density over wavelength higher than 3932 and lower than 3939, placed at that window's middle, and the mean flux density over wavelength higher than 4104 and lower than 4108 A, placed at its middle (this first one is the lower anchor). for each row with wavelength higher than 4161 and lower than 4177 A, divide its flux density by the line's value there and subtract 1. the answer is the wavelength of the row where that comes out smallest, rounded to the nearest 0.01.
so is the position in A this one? 4175.75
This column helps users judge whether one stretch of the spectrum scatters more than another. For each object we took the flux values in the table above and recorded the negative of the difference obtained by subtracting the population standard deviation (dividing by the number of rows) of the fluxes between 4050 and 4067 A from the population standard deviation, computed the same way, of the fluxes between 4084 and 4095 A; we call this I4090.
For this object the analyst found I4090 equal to -0.90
